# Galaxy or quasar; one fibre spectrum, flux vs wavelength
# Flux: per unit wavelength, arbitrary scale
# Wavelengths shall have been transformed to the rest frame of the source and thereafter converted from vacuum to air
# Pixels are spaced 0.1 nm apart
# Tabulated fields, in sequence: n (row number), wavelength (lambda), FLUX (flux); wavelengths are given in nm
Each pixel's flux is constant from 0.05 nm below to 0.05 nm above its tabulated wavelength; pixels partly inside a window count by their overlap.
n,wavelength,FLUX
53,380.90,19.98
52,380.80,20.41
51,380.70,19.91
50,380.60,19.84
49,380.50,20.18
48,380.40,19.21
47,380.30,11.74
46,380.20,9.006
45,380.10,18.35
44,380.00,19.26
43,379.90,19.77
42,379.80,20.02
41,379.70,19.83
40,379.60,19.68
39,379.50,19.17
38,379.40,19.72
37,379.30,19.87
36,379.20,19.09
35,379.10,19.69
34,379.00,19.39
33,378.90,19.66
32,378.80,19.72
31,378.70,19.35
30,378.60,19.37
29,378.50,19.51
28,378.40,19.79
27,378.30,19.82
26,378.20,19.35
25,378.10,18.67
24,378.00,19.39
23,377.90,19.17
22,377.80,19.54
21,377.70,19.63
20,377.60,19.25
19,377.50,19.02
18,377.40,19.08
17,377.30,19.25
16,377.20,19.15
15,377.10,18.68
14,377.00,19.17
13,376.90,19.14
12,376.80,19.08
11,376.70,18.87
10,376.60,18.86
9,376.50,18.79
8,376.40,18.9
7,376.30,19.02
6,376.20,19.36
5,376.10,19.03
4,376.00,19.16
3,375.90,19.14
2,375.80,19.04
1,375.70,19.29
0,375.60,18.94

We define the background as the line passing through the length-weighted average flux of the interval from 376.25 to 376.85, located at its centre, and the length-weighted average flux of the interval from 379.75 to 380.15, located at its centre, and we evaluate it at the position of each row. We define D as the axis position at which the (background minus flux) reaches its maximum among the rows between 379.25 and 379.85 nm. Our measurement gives 379.50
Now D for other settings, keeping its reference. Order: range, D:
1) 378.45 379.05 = 378.70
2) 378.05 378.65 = 378.10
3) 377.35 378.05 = 377.50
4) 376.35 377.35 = 377.10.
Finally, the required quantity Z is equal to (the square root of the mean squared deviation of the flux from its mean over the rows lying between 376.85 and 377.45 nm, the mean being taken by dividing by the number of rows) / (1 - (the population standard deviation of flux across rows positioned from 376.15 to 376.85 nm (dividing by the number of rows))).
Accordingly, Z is 0.23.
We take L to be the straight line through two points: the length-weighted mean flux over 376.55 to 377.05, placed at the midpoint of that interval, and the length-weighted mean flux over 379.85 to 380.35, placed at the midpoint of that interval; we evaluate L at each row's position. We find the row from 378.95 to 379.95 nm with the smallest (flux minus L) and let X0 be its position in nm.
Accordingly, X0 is 379.20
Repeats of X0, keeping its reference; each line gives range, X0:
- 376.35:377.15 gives 376.50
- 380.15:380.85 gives 380.20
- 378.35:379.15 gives 378.60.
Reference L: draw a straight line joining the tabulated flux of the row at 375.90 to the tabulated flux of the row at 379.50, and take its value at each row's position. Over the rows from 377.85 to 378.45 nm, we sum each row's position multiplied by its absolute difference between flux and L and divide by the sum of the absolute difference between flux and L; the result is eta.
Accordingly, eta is 378.24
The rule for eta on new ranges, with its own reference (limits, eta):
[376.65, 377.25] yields 376.94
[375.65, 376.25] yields 375.98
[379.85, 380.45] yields 380.22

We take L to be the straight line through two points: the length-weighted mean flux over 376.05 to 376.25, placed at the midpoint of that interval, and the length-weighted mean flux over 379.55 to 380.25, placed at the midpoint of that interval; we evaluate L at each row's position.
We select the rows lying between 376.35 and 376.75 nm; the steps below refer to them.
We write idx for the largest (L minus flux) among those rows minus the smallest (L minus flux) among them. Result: 0.14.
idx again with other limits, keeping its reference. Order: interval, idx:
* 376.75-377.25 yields 0.50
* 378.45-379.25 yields 0.57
